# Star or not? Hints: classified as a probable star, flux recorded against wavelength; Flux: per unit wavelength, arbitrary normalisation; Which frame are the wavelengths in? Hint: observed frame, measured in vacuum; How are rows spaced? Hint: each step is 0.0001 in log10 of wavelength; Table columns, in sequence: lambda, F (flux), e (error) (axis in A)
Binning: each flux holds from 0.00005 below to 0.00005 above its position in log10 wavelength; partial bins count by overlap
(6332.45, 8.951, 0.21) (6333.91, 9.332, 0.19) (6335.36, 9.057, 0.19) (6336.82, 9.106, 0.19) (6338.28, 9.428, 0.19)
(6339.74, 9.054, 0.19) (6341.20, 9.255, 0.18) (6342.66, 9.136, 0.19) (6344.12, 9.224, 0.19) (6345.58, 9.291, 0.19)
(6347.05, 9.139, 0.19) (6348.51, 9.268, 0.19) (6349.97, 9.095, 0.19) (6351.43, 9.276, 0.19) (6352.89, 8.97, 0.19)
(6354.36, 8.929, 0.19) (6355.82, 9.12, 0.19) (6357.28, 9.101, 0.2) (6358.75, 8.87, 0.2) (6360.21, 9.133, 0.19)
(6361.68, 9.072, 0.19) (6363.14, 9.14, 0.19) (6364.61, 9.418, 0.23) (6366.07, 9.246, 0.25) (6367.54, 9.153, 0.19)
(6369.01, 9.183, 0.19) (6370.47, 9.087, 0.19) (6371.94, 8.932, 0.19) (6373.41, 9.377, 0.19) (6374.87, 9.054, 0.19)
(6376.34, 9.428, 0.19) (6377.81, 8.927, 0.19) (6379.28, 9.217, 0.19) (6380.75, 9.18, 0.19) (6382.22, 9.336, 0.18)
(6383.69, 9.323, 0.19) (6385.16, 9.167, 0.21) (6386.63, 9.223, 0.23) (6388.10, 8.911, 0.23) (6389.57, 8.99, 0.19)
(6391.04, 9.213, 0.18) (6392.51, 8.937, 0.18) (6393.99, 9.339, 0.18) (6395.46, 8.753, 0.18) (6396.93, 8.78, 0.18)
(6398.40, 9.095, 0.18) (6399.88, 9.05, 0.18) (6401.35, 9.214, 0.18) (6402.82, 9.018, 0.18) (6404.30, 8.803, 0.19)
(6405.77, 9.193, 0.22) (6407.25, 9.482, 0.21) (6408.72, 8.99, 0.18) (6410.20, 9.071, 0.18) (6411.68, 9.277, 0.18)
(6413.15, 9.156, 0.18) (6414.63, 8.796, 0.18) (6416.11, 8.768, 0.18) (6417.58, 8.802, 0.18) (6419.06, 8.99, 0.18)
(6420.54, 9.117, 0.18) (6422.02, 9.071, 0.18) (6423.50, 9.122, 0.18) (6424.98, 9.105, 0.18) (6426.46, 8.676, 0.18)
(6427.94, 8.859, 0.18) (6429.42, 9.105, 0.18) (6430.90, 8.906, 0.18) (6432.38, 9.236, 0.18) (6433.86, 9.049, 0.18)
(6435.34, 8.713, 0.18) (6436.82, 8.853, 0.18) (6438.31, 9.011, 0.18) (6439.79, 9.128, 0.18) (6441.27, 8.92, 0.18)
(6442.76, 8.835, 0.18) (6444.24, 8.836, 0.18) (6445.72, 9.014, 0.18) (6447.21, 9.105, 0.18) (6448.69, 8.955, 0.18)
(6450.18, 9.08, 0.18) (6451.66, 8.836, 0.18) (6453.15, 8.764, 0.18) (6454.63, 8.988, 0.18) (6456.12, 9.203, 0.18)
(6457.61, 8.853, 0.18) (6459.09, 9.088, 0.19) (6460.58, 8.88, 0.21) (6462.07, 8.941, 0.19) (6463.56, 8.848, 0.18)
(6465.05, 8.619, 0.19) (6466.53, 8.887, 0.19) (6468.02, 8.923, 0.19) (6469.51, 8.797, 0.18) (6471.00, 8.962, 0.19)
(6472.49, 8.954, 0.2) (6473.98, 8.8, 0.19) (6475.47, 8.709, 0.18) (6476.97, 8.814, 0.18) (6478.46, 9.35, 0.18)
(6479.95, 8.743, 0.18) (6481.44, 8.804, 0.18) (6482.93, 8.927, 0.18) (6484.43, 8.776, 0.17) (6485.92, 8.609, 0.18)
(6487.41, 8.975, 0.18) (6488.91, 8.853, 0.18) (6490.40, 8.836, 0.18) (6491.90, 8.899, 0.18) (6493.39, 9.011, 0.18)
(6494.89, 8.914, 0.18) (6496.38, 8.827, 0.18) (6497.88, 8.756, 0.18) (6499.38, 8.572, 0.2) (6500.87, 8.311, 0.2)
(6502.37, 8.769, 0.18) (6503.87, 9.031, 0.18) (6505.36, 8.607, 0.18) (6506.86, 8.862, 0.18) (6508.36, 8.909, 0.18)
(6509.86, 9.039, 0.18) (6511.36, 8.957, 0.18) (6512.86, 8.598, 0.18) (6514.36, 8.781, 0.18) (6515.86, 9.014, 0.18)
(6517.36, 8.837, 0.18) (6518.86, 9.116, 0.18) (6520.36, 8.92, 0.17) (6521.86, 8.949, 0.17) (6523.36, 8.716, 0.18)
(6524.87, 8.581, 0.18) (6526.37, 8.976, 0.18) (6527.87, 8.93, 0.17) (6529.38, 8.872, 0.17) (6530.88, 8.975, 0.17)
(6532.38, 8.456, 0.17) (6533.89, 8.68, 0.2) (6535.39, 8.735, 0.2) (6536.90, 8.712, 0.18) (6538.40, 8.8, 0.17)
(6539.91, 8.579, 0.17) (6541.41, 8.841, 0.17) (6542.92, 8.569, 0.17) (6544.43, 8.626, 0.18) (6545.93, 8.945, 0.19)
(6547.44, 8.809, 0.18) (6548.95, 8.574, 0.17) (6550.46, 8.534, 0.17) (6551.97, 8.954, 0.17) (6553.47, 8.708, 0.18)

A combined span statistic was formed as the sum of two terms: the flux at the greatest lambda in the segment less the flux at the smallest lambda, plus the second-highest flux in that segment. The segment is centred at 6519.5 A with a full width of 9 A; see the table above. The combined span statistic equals 8.72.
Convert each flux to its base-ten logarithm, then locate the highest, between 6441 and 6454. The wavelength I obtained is 6447.21 A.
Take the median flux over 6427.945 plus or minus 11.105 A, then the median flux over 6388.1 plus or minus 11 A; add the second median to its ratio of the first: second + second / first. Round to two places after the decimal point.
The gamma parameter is 10.18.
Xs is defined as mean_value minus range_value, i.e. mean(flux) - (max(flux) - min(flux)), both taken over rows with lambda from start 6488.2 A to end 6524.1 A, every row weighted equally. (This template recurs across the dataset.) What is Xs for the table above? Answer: 8.03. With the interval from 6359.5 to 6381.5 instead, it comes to 8.67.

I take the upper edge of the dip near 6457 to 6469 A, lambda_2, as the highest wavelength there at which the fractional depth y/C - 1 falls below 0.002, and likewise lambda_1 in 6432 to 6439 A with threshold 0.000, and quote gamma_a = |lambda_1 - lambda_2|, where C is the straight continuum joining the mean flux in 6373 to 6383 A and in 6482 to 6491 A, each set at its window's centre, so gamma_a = 29.7 A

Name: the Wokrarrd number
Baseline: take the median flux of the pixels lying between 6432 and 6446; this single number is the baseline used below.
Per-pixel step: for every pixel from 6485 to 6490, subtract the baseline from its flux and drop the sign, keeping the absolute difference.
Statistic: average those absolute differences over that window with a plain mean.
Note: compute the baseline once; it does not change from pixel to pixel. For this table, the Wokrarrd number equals 0.16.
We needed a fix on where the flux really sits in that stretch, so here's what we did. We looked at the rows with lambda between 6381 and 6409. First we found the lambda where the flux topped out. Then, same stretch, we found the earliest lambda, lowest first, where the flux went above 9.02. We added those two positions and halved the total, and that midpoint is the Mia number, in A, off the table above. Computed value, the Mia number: 6394.7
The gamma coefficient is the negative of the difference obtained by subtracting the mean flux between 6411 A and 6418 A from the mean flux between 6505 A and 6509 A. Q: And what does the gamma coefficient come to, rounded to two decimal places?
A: 0.17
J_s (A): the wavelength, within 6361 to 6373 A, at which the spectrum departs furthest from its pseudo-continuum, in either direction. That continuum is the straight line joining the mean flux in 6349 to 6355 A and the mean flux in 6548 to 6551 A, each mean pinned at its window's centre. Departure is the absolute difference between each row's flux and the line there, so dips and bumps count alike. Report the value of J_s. 6364.61 A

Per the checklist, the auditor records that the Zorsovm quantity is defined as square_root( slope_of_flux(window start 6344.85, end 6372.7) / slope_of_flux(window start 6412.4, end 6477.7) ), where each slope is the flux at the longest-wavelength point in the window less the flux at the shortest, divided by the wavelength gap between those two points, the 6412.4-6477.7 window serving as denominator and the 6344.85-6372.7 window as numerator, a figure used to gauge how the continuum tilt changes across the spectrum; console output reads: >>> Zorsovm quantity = 1.6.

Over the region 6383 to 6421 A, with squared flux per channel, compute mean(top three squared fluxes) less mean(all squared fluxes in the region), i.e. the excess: 6.0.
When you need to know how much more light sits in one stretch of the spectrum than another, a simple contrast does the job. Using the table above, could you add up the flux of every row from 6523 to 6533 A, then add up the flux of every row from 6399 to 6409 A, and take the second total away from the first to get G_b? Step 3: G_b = -2.2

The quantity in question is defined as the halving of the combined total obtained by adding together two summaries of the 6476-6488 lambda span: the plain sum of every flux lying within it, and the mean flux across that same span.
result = 39.9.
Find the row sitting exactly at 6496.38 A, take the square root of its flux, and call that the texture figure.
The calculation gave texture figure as 2.97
